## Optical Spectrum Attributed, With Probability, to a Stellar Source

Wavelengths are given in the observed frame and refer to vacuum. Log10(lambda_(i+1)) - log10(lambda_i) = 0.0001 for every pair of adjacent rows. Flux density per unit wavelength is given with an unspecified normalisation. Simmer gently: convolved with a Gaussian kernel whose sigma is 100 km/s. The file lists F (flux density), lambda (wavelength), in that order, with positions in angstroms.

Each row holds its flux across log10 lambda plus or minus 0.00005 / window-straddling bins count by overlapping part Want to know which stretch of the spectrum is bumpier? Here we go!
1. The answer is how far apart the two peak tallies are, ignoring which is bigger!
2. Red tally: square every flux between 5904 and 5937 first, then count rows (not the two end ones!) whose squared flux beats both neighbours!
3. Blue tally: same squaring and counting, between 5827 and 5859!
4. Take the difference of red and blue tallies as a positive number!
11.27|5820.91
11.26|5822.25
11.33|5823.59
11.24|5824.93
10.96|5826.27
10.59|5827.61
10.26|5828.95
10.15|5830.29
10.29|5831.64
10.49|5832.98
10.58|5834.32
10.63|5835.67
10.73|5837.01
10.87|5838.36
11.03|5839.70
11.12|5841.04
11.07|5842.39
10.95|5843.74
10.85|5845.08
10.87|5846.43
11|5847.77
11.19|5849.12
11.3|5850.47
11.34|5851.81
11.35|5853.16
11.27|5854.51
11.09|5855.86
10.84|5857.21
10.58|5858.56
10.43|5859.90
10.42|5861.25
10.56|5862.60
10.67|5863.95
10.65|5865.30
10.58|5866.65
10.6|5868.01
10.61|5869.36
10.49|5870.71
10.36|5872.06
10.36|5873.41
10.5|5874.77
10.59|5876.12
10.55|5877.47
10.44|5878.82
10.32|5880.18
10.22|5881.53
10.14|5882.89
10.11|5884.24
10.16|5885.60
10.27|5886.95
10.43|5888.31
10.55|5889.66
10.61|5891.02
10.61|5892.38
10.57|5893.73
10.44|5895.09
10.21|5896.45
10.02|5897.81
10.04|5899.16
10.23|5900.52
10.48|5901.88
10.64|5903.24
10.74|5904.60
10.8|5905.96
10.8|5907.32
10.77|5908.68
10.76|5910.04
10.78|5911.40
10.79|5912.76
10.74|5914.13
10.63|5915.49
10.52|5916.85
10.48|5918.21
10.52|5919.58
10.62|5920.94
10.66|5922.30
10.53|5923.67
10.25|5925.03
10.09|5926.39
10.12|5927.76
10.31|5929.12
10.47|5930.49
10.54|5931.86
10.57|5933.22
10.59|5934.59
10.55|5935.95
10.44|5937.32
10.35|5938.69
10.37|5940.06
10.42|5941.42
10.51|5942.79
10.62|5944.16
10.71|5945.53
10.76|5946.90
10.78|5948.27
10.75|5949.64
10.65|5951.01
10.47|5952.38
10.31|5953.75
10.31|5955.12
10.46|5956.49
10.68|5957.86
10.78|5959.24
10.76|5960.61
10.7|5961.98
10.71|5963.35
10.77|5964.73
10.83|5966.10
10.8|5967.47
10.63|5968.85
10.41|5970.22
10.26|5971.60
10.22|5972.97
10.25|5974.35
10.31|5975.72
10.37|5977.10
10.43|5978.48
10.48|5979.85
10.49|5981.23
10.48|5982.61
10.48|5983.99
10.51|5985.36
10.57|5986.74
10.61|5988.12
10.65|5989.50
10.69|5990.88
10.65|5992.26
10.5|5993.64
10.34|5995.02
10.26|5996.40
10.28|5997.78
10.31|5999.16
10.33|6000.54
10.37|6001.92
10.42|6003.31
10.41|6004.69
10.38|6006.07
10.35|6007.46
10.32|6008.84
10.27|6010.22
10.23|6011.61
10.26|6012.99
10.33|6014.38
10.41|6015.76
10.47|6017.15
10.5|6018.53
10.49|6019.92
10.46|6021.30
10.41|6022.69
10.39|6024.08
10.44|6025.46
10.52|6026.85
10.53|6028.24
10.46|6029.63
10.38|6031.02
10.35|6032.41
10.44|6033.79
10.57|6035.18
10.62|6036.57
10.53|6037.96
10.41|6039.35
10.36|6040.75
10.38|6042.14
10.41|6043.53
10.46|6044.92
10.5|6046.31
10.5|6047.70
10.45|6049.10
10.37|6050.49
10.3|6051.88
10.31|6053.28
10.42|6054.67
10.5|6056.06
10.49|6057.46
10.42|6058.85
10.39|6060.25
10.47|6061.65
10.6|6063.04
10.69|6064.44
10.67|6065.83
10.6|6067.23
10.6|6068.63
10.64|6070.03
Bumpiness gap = 1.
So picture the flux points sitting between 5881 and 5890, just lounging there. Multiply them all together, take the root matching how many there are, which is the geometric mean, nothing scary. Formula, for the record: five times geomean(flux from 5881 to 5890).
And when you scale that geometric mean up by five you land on 51.3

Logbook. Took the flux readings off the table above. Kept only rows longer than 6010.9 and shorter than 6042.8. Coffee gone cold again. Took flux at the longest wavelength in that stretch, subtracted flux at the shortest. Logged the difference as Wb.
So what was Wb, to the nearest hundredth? 0.15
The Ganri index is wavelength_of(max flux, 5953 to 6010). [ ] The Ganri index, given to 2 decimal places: 5966.10 angstroms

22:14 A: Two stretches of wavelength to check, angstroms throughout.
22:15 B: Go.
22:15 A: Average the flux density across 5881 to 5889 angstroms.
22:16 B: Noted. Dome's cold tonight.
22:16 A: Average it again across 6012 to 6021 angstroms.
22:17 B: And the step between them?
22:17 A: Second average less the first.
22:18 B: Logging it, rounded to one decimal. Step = 0.2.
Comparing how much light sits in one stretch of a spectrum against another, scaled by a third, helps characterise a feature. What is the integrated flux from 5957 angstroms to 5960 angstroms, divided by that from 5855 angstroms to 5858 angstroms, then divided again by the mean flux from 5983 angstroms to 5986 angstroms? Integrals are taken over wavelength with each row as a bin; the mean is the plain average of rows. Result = 0.09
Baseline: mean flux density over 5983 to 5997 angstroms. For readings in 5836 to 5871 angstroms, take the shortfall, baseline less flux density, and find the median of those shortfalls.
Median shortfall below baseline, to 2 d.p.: -0.33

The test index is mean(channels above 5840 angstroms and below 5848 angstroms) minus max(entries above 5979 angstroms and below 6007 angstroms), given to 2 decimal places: 0.29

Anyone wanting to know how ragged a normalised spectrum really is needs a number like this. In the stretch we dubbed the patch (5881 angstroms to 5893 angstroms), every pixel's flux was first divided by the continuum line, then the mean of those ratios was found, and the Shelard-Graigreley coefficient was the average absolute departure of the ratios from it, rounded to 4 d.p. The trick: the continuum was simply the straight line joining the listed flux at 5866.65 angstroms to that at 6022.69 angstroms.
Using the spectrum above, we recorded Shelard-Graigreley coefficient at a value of 0.0176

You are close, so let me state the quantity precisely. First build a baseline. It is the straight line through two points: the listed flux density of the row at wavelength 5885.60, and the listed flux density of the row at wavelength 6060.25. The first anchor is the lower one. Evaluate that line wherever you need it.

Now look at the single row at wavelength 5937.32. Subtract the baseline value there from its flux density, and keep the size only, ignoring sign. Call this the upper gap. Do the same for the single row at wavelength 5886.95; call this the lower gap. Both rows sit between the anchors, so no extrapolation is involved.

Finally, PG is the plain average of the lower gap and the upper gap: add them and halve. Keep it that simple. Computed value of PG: 0.16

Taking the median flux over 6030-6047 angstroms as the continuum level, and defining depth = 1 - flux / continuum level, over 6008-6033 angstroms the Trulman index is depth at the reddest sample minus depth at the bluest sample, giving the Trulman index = 0.00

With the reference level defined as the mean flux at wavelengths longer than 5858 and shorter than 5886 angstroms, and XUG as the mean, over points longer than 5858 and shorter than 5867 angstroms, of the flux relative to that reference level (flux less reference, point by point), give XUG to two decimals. 0.11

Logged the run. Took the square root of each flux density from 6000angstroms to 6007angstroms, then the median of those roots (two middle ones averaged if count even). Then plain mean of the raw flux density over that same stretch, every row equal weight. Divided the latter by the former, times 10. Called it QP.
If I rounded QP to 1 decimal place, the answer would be 32.2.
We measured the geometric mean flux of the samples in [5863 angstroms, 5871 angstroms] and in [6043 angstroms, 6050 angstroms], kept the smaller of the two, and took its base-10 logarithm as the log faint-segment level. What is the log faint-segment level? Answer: 1.020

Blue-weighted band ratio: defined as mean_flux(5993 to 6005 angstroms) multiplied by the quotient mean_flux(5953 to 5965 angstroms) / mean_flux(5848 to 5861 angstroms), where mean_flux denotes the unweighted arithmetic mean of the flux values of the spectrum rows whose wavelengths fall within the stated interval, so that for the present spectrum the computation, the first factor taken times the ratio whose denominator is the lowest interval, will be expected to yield 10.0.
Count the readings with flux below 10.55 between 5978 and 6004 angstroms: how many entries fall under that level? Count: 14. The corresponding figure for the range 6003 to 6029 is 19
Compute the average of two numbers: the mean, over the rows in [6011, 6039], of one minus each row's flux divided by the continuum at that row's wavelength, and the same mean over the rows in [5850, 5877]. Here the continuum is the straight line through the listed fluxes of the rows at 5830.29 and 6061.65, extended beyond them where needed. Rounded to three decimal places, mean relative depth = -0.027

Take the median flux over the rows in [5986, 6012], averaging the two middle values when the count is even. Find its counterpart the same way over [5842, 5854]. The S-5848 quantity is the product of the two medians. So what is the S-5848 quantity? 115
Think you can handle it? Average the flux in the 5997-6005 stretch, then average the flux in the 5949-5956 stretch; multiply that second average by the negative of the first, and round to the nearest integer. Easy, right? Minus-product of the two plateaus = -109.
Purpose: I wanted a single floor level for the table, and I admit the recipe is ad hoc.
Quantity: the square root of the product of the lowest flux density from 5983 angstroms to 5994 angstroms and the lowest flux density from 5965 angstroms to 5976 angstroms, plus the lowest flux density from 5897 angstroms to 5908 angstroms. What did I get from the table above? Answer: 20.4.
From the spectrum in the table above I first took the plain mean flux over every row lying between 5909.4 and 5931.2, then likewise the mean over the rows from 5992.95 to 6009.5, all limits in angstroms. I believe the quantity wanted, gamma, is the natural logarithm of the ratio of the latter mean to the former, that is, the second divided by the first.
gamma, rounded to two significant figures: -0.015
